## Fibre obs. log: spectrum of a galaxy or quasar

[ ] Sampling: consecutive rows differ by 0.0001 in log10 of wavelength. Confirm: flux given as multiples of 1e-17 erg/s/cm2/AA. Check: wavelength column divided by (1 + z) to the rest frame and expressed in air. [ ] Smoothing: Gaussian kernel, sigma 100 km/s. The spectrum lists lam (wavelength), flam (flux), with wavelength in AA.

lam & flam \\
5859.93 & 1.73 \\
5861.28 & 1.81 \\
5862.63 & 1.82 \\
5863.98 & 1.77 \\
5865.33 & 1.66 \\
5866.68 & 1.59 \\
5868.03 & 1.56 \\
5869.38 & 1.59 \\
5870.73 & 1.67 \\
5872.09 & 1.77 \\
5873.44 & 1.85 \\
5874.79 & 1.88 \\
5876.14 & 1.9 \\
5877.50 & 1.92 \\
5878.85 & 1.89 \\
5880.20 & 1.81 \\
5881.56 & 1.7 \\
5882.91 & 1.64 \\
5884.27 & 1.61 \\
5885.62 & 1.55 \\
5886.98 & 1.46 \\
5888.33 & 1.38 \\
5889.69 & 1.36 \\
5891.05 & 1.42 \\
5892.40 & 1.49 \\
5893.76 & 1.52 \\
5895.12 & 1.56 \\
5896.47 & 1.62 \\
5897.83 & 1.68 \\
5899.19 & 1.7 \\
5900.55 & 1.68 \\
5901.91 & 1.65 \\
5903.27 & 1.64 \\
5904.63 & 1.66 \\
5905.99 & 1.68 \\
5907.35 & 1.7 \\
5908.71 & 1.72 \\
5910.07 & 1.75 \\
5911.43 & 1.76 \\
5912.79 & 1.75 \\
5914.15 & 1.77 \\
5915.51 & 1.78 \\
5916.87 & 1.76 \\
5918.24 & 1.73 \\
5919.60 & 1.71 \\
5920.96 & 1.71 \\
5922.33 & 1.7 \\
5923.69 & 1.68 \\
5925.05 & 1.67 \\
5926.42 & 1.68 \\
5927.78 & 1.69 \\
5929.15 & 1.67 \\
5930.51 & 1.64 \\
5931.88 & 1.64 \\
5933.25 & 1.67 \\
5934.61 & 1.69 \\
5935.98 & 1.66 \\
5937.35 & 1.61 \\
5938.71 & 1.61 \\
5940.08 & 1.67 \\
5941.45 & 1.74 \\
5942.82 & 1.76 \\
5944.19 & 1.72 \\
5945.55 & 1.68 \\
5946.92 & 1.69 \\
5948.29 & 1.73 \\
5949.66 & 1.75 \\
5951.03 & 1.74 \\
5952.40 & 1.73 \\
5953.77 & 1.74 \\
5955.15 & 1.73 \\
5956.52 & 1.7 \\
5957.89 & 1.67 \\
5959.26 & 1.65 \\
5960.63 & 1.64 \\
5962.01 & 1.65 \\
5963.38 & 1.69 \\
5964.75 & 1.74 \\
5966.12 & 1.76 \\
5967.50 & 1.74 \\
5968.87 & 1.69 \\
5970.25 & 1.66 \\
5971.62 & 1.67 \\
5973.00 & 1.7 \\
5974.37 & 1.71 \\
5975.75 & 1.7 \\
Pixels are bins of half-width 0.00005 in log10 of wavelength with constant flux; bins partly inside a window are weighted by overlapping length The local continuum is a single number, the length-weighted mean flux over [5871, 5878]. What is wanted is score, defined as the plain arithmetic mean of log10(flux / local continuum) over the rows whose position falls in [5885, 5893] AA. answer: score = -0.108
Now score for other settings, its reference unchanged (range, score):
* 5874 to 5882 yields 0.000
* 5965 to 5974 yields -0.036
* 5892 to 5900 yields -0.065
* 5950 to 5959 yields -0.032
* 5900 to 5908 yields -0.045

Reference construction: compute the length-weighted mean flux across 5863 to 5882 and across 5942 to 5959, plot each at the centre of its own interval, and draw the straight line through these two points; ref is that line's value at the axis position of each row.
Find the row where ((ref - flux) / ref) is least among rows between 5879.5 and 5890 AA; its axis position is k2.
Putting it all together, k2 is 5880.20 AA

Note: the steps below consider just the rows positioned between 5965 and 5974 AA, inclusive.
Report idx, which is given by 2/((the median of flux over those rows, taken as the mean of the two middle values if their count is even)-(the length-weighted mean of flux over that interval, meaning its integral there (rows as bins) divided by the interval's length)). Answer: -187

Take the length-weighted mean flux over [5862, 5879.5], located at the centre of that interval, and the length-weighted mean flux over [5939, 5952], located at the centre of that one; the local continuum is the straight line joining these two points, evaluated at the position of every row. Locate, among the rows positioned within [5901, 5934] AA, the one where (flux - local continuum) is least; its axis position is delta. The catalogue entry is 5903.27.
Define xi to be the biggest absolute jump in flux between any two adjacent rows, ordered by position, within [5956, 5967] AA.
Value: 0.050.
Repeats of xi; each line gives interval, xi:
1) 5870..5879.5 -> 0.100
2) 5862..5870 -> 0.110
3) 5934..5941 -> 0.060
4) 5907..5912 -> 0.030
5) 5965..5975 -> 0.050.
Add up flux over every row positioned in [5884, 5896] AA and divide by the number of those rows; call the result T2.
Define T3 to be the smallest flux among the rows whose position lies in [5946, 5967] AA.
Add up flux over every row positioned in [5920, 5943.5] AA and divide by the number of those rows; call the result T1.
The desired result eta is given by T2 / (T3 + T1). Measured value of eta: 0.45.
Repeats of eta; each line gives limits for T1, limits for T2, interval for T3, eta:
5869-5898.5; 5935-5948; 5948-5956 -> 0.50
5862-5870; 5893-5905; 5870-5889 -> 0.54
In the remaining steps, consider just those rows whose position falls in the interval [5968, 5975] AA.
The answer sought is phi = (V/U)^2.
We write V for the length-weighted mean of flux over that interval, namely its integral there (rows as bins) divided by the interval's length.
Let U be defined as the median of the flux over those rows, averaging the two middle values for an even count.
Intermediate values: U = 1.69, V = 1.69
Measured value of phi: 0.998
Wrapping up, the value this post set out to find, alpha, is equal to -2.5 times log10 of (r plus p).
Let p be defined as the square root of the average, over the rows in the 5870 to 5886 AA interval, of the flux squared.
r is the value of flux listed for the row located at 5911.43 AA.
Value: -1.37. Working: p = 1.77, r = 1.76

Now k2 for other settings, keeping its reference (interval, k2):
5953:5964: 5953.77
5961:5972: 5966.12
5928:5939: 5934.61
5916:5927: 5916.87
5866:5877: 5876.14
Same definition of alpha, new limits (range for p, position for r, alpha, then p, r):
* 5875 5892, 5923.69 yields -1.31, 1.65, 1.68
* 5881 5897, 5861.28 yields -1.31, 1.53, 1.81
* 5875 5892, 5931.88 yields -1.29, 1.65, 1.64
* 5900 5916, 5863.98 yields -1.35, 1.71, 1.77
